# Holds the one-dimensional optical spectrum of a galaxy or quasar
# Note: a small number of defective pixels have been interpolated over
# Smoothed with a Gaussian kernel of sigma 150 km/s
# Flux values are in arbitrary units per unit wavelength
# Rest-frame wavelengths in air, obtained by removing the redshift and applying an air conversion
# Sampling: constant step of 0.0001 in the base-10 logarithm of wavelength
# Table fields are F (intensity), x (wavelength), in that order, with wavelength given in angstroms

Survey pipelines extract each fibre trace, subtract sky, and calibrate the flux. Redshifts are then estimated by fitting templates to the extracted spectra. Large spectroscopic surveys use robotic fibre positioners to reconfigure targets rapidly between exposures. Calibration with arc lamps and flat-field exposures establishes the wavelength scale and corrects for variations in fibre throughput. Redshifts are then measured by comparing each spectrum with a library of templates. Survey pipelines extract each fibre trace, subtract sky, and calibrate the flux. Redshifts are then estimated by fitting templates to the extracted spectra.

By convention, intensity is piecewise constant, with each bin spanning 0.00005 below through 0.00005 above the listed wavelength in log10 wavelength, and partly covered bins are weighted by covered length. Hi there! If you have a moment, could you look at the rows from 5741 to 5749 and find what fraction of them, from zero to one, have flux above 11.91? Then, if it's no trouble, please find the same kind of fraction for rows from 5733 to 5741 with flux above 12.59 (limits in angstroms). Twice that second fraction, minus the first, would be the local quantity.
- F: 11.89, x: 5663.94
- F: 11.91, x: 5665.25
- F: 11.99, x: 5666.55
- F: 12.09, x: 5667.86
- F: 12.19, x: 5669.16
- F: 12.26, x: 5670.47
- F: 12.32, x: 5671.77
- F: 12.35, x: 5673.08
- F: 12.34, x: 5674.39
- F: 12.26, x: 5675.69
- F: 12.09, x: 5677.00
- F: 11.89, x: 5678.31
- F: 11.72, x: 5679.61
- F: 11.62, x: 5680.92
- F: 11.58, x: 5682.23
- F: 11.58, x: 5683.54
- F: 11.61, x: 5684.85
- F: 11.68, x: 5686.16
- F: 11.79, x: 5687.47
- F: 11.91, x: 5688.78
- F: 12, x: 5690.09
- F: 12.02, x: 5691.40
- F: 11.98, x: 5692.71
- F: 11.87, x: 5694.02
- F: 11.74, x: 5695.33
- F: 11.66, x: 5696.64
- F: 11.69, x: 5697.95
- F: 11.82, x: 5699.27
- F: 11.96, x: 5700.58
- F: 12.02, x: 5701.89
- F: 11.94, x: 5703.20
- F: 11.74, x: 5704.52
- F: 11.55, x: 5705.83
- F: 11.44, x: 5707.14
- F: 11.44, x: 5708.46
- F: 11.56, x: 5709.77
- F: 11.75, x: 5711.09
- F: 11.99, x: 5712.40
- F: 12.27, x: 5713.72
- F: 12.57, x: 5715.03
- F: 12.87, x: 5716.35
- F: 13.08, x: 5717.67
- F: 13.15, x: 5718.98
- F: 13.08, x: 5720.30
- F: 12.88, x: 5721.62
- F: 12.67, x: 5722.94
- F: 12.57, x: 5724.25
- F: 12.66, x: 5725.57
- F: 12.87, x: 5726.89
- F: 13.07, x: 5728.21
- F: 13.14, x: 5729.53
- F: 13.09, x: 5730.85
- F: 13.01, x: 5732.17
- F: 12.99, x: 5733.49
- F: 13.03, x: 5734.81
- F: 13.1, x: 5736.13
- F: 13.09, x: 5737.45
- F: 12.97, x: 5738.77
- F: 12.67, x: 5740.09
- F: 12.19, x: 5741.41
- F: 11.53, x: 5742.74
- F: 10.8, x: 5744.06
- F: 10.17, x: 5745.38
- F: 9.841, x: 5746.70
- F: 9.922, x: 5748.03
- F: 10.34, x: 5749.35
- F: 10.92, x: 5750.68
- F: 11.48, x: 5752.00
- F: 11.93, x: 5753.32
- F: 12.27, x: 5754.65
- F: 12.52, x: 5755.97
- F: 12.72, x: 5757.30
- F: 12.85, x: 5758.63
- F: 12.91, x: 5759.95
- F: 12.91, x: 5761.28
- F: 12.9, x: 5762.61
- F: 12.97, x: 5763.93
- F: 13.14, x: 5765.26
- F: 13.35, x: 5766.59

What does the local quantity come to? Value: 1.8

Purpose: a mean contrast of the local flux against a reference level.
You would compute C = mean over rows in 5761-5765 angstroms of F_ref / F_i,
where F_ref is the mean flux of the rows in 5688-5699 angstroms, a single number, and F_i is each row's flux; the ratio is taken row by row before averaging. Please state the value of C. 0.92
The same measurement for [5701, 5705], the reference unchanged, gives 1.00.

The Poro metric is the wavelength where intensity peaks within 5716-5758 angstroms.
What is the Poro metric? 5718.98 angstroms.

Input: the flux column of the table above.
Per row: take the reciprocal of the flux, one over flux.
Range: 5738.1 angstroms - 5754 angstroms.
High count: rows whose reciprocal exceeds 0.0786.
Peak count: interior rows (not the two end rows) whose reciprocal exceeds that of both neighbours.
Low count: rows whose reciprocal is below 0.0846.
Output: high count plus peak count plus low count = 16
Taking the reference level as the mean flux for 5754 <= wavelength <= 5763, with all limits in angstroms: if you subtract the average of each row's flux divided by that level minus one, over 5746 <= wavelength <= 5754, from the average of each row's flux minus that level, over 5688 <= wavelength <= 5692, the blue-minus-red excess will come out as -0.59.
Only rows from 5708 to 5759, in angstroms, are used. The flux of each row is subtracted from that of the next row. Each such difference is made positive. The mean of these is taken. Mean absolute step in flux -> 0.25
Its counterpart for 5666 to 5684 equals 0.09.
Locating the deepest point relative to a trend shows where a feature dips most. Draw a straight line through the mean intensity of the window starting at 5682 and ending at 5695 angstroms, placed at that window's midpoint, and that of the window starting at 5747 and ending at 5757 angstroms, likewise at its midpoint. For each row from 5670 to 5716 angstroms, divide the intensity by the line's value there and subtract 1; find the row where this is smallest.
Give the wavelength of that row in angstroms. 5682.23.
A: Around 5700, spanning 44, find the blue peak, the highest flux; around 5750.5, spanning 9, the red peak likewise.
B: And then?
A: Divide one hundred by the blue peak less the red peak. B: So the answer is 114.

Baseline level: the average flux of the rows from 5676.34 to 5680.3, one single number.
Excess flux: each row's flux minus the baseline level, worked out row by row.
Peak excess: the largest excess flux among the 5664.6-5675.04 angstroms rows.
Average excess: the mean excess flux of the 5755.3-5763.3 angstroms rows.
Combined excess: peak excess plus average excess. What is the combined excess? 1.4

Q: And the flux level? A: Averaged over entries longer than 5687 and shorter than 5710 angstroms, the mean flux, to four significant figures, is 11.79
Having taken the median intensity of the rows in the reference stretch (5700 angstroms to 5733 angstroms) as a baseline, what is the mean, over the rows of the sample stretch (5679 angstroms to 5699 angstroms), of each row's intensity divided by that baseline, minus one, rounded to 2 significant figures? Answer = -0.064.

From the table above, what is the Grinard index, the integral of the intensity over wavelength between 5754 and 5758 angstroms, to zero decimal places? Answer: 50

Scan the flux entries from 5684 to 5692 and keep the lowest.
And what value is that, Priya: 11.61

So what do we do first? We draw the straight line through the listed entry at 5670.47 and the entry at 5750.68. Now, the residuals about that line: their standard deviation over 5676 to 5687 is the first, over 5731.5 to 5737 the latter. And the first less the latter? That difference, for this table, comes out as 0.071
